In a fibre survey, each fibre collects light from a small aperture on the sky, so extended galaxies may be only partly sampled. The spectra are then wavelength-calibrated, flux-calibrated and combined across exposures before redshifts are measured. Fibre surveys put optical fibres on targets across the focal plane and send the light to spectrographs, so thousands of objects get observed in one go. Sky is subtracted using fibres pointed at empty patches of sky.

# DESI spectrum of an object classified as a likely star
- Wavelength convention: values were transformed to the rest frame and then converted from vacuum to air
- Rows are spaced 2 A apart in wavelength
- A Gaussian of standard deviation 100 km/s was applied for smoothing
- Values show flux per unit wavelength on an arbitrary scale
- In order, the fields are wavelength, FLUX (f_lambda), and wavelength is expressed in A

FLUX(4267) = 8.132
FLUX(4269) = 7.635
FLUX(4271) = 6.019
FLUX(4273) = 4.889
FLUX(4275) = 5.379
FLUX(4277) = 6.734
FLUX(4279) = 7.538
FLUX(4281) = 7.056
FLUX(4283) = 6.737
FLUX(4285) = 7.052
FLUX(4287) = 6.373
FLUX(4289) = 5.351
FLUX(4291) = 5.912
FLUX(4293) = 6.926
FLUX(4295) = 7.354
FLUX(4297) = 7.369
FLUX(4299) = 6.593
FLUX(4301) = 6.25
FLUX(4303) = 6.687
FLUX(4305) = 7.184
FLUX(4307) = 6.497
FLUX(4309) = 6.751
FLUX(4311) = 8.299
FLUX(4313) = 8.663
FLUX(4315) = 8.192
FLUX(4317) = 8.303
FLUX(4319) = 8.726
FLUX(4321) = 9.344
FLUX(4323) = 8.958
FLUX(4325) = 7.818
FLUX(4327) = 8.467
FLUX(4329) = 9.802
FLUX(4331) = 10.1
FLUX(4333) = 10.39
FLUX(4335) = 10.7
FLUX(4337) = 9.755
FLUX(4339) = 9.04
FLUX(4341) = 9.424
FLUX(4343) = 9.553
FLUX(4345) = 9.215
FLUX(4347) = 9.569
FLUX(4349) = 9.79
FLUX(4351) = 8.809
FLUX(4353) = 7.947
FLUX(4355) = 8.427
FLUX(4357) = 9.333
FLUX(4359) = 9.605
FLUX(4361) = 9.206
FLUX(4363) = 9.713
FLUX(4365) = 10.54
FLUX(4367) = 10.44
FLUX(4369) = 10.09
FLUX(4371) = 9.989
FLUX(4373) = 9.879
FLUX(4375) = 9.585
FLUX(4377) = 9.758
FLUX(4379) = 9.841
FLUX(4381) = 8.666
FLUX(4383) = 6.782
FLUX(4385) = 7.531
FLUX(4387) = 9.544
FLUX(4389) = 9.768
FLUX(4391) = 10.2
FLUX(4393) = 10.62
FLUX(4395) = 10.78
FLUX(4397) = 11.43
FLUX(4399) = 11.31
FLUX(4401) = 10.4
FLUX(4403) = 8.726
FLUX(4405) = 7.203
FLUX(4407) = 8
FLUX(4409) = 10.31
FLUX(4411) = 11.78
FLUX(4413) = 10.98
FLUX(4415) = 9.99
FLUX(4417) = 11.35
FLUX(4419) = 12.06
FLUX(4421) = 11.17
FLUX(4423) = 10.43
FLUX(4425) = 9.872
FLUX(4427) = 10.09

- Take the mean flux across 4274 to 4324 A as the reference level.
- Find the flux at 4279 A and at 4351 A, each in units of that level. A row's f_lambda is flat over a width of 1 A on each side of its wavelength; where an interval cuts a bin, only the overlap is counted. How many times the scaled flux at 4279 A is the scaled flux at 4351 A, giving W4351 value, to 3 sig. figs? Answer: 1.17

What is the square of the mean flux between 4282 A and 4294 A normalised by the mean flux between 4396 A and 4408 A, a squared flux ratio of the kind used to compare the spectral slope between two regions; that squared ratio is 0.45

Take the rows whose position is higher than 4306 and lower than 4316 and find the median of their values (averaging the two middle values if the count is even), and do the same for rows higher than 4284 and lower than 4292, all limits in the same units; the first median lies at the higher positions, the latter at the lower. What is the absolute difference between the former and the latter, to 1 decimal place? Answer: 2.0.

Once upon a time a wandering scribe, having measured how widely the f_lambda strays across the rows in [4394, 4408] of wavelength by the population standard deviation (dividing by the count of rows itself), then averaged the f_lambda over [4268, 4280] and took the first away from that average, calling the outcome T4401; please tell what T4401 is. 4.79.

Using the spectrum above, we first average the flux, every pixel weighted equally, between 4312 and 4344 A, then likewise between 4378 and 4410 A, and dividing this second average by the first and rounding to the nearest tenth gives 1.0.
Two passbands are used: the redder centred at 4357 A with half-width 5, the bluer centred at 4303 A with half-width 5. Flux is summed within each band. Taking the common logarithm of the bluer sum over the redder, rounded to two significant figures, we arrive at -0.13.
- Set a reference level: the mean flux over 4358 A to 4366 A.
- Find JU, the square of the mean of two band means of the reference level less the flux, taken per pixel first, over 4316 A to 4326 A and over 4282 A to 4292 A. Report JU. 5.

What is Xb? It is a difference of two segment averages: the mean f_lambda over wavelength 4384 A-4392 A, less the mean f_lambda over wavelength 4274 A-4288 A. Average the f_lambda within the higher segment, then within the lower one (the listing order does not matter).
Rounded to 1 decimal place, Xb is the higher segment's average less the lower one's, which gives 2.6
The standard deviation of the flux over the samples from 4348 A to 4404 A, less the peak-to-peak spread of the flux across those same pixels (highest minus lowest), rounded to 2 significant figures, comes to -3.6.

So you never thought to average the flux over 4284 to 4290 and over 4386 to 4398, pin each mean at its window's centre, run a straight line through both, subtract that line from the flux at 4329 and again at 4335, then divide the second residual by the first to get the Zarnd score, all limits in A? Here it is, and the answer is 1.4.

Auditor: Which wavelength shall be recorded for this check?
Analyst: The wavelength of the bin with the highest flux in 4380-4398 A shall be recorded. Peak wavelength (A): 4397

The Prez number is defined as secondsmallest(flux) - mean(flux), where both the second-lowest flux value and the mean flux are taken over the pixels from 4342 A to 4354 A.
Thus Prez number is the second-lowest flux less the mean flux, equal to -0.3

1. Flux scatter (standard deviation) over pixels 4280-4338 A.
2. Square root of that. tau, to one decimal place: 1.2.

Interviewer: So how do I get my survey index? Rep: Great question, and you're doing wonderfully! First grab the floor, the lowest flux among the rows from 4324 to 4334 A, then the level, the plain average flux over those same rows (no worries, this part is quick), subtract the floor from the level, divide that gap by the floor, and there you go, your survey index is 0.19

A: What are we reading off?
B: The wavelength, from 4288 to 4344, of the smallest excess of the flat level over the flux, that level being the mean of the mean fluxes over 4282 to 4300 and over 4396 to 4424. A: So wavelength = 4335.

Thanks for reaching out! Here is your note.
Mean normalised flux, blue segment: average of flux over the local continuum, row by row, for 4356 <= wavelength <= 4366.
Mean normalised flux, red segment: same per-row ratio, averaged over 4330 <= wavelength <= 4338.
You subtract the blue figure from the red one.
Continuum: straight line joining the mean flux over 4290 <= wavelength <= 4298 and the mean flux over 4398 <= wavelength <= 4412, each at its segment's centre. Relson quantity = 0.17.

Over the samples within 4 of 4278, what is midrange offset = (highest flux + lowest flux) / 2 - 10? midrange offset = -3.5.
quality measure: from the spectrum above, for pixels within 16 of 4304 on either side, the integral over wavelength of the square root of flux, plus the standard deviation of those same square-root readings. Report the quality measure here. 85.8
